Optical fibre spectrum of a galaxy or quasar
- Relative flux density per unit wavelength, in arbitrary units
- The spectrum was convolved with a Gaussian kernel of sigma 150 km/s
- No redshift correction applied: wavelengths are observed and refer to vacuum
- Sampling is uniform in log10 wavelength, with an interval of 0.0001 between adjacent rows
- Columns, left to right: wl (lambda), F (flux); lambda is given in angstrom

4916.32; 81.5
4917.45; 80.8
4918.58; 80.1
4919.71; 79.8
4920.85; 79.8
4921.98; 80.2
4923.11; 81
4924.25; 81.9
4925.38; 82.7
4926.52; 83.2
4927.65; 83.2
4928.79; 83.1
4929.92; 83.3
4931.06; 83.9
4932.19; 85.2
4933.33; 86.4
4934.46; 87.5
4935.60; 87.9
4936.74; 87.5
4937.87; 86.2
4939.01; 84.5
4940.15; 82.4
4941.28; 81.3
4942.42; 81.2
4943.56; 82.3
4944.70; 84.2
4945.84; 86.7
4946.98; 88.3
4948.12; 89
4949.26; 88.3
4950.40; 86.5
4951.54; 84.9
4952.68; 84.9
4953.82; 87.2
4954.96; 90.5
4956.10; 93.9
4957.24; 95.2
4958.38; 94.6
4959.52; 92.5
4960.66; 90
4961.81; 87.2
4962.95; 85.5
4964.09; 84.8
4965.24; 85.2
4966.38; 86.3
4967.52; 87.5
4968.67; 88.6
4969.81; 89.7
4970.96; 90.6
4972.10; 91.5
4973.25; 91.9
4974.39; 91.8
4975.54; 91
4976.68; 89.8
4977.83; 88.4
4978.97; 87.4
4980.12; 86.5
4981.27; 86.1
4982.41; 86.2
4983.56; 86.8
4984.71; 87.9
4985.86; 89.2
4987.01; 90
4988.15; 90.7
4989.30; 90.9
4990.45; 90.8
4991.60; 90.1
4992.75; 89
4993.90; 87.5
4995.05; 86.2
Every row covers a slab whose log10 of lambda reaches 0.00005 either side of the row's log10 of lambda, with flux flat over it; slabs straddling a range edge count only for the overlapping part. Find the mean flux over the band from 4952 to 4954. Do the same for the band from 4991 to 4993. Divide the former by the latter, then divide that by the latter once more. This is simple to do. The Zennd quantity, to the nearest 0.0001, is 0.0107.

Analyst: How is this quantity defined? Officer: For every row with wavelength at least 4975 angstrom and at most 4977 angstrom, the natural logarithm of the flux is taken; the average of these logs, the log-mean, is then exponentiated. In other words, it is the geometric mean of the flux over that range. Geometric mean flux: 90.4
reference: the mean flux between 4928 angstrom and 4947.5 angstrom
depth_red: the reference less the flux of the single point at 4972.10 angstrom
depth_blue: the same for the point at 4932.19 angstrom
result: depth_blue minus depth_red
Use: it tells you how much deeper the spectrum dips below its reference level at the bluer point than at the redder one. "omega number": 6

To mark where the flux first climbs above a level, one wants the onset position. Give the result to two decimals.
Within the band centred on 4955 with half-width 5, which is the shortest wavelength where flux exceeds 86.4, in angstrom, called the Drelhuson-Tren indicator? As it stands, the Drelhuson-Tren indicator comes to 4950.40 angstrom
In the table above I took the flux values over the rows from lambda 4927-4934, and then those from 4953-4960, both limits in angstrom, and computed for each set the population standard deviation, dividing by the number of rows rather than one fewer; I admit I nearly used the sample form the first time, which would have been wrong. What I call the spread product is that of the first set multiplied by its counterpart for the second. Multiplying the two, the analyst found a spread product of 3.4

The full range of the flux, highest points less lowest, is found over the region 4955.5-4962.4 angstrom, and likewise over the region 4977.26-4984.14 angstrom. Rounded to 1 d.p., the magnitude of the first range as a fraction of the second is 3.5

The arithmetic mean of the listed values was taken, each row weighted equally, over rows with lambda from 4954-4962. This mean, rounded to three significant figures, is 92.0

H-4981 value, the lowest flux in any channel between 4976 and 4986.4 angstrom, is 86.1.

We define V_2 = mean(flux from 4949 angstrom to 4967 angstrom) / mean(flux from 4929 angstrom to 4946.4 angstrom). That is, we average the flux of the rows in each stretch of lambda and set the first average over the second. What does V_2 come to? 1.05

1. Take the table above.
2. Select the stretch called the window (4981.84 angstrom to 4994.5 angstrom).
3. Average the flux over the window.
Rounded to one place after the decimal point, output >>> 89.0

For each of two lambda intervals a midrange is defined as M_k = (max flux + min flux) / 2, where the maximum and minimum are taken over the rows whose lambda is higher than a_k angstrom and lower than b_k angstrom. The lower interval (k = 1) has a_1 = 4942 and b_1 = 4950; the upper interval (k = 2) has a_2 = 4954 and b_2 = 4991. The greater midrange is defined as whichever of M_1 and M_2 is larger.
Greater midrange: 90.0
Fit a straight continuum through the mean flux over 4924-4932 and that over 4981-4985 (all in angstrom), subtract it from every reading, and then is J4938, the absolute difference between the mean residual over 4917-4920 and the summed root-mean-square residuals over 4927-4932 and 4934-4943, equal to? 5.6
